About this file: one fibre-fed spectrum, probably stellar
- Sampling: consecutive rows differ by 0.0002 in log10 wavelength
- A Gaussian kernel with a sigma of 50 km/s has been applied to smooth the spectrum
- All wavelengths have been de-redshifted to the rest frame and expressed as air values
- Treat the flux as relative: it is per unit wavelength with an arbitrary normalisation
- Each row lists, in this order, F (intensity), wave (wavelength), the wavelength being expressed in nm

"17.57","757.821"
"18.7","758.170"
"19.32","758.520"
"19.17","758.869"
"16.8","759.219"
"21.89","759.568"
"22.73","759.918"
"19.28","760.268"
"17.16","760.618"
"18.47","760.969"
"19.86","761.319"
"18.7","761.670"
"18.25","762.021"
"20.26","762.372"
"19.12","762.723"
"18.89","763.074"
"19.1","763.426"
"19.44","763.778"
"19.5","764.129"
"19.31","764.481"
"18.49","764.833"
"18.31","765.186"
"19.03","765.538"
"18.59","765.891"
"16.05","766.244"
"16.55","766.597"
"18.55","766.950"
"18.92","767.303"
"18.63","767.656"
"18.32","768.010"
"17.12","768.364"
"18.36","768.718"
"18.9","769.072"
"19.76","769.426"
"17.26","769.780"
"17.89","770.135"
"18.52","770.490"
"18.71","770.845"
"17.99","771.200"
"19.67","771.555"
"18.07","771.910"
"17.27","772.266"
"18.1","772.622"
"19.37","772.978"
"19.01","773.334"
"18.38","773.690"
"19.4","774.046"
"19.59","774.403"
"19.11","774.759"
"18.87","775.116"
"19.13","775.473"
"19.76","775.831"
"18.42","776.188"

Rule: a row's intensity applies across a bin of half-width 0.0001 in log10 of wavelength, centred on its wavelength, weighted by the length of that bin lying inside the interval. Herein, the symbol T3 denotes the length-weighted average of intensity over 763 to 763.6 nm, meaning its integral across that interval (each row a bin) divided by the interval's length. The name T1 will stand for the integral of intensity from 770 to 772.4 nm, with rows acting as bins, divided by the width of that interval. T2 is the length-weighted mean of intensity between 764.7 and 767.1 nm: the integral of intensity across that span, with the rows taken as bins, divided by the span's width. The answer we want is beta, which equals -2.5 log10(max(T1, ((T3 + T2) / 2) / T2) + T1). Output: -3.91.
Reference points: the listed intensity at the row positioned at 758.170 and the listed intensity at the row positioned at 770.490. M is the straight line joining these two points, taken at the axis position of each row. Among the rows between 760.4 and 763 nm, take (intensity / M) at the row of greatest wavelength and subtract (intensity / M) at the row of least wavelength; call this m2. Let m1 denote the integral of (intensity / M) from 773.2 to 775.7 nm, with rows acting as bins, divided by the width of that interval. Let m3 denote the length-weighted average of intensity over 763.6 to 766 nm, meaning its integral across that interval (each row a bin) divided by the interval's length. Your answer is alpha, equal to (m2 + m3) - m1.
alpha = 18.0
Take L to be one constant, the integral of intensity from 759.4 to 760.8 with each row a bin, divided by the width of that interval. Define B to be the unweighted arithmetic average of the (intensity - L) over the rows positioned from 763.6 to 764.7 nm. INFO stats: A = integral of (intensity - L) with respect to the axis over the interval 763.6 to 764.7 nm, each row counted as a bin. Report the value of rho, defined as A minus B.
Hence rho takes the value -0.12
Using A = -0.9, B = -0.8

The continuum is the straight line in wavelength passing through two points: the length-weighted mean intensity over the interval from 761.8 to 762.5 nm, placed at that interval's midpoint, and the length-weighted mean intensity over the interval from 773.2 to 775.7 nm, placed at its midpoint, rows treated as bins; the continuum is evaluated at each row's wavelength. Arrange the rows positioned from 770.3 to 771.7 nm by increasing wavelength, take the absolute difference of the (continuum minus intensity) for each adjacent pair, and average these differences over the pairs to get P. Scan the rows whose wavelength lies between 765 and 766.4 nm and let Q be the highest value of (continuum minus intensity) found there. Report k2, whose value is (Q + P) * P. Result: 3.4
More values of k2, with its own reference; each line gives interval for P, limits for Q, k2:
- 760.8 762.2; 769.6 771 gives 2.8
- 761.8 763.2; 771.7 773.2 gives 3.3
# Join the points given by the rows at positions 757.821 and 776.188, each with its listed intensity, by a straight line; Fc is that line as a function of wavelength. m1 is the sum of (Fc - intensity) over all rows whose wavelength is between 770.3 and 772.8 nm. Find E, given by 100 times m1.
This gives -89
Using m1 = -0.9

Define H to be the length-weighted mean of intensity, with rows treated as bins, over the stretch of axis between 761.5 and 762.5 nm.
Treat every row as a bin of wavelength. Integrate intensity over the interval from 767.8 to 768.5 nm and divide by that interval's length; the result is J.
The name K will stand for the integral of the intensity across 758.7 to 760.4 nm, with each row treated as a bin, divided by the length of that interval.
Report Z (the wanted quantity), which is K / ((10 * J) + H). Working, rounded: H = 19.0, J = 17.8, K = 20.0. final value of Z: 0.102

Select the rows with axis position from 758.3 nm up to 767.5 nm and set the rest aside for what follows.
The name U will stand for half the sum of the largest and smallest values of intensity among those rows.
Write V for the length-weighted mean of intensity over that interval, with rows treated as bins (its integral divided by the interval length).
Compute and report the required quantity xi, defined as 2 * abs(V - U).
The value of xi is 1.0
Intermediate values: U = 19.4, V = 18.9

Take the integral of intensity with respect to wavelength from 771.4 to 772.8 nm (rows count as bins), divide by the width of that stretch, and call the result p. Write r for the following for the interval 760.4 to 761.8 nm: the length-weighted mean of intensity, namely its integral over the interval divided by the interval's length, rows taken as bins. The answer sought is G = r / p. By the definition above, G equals 1.02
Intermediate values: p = 18.2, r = 18.6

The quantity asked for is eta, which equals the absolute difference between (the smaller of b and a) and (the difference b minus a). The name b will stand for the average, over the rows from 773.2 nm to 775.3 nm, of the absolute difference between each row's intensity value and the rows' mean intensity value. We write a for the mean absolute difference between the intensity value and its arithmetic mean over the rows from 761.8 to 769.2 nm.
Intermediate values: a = 0.67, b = 0.31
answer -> 0.67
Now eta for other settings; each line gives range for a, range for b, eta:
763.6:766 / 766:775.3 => 0.11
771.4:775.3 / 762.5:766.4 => 0.61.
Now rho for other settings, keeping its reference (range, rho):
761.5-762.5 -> -0.05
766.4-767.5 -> -0.25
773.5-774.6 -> -0.11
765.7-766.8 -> -0.25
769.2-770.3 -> -0.16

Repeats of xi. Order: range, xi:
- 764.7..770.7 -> 0.6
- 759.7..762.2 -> 1.4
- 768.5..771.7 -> 0.0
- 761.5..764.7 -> 0.2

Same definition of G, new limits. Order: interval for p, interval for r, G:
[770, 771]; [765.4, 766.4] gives 0.97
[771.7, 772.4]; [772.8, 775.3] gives 1.07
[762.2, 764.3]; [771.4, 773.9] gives 0.96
